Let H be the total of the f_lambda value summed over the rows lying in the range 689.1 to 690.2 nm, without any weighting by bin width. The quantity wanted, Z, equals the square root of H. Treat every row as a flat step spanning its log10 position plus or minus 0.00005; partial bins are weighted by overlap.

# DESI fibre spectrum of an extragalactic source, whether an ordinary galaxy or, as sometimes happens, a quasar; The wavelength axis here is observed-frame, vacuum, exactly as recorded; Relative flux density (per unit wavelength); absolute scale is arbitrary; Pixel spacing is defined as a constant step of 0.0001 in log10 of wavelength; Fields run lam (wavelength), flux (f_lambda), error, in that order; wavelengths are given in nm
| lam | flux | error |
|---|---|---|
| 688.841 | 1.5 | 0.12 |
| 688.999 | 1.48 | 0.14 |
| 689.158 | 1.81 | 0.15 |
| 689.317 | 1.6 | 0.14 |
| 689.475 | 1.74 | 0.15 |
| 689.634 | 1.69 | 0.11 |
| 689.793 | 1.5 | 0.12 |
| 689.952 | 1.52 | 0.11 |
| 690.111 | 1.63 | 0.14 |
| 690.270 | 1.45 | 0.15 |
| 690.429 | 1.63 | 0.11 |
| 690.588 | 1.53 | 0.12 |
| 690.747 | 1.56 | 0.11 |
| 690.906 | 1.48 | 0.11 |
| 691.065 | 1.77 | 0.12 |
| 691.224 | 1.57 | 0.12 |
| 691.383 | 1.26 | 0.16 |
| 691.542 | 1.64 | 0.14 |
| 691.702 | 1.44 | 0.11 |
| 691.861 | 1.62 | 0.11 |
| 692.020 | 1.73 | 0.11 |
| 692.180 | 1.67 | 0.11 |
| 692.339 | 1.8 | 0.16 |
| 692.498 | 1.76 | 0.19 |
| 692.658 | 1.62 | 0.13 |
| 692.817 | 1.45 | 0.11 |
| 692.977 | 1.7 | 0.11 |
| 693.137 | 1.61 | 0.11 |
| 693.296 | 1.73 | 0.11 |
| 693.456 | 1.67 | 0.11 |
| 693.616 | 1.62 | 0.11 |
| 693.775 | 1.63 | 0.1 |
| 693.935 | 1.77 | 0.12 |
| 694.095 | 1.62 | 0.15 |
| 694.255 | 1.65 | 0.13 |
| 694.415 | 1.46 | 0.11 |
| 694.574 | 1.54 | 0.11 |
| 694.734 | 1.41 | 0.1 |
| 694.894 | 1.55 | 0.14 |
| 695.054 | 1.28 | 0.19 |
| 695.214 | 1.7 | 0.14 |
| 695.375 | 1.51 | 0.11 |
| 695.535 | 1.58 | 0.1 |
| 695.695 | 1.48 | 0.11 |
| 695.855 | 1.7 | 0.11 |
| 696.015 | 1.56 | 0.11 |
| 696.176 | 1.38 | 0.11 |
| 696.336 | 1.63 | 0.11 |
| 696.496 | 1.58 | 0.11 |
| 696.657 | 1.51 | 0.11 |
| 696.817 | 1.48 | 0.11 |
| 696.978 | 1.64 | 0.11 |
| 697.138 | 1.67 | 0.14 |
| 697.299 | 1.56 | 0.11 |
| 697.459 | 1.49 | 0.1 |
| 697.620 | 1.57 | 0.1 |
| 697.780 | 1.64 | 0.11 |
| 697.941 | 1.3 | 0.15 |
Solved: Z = 3.4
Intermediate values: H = 11.5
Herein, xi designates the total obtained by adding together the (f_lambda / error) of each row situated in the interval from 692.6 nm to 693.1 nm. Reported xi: 41.1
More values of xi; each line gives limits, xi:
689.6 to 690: 41.7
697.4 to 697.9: 45.5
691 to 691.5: 35.7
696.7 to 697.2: 40.3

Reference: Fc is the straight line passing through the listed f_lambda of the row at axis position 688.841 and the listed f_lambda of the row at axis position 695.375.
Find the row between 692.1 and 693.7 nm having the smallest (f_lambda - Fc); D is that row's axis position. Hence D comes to 692.817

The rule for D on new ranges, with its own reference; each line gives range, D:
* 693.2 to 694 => 693.616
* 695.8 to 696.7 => 696.176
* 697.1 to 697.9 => 697.459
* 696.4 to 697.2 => 696.817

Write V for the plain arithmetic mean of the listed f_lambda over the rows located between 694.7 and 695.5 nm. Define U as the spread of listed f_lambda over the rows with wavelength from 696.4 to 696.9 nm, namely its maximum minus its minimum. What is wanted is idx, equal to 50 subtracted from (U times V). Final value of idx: -49.9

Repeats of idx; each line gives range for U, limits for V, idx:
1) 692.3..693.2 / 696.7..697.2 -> -49.4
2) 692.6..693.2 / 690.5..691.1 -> -49.6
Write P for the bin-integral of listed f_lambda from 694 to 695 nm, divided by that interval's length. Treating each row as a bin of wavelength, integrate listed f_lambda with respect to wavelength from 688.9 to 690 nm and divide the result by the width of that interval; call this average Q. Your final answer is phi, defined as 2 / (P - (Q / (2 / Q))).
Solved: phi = 9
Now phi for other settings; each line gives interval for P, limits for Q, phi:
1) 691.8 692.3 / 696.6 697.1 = 4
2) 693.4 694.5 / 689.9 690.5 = 5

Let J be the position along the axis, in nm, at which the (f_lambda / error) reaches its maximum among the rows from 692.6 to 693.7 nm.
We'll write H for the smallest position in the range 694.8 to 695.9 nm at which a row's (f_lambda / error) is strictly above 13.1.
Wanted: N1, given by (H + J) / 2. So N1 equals 694.34 nm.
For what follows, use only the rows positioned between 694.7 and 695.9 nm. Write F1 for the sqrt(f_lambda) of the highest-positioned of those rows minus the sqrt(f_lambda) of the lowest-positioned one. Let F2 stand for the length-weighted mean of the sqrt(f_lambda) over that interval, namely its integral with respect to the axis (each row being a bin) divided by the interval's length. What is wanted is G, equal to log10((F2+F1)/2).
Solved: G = -0.17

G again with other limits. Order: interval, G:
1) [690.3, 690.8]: -0.21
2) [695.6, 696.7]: -0.20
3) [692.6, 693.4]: -0.18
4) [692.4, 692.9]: -0.24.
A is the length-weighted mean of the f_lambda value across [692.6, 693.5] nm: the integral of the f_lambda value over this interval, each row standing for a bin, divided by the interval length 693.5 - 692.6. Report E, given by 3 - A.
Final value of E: 1.371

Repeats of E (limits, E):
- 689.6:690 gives 1.441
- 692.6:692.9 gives 1.469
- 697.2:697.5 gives 1.461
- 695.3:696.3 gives 1.460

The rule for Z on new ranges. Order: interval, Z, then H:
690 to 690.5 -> 2.2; 4.7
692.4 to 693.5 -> 3.4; 11.5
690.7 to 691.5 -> 2.8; 7.6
